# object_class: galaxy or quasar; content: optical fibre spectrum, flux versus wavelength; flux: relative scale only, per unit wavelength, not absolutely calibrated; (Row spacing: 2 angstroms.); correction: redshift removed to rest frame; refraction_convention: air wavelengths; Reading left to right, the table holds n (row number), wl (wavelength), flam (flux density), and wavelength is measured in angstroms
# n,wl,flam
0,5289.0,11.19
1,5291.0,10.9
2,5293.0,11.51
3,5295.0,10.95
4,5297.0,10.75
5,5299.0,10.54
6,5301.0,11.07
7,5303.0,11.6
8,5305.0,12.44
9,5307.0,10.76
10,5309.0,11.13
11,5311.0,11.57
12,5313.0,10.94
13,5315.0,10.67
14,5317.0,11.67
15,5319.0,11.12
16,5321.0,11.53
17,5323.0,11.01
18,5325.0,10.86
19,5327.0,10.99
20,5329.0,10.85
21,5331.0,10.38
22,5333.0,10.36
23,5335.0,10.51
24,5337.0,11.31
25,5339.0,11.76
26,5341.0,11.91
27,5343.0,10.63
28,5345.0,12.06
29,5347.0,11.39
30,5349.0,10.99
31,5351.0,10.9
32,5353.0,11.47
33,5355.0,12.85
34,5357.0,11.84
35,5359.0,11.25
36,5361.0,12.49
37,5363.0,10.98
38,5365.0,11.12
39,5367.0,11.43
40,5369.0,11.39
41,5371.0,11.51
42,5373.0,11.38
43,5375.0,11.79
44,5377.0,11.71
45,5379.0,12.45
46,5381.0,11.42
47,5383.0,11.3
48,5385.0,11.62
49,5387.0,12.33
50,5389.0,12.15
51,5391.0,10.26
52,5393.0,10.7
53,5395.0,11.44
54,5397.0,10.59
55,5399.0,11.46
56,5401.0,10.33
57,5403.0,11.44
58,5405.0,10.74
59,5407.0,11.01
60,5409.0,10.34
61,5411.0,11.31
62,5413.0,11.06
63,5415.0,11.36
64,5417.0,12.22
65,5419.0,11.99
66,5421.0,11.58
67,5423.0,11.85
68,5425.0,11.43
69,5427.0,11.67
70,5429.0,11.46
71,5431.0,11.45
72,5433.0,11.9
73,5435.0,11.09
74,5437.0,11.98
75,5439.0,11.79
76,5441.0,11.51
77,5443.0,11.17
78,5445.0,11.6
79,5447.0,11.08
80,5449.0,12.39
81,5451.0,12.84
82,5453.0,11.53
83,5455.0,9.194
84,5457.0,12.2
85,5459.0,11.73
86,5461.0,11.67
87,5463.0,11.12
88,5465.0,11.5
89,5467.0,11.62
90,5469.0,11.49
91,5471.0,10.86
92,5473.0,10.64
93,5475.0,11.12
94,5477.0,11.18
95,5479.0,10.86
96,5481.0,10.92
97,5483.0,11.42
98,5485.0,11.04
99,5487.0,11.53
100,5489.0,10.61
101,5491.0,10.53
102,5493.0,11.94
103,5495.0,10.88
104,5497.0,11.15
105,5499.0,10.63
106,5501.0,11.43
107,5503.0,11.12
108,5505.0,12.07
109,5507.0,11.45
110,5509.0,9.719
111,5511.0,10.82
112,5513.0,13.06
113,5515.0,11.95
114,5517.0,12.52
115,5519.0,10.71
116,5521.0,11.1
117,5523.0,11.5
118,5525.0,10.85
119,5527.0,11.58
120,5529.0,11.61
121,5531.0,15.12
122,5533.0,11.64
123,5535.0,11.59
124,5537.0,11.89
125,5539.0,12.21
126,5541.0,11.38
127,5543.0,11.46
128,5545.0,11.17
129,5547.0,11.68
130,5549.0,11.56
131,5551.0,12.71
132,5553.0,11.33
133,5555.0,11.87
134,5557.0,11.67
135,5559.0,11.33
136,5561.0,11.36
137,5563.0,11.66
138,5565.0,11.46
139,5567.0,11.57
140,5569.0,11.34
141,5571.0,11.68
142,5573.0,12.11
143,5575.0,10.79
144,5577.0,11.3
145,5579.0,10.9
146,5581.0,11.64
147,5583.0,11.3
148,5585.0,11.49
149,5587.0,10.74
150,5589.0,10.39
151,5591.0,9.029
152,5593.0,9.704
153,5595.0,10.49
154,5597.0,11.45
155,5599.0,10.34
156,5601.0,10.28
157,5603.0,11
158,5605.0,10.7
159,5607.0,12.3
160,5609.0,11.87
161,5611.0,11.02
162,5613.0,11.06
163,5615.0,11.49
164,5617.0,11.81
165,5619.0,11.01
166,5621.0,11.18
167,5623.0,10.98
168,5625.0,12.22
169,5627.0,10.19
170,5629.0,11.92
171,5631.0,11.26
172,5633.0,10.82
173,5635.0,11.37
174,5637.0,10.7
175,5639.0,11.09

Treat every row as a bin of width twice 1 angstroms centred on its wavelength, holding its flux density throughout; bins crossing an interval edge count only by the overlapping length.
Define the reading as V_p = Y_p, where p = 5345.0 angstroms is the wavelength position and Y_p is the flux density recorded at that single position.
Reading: 12.06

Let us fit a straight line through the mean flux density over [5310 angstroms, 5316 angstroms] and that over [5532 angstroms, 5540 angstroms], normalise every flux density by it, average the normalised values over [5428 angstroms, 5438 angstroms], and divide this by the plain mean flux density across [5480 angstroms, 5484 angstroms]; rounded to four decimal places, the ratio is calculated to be 0.0903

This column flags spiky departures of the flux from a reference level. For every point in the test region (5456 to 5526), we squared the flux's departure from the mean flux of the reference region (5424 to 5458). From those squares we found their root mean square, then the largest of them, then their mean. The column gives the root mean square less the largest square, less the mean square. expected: -3.0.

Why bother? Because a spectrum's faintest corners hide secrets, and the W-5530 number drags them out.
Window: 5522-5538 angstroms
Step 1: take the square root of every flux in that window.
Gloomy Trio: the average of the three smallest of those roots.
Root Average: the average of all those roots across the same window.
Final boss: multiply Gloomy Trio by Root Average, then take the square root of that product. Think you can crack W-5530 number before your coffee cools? 3.41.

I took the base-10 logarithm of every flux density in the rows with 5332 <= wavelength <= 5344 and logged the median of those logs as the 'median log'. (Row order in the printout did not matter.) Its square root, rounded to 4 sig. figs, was 1.020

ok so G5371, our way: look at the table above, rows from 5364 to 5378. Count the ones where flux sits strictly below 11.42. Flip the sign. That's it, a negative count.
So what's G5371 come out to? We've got -3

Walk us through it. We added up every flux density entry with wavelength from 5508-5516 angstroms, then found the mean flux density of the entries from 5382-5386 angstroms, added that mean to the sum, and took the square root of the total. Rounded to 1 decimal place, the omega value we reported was 7.6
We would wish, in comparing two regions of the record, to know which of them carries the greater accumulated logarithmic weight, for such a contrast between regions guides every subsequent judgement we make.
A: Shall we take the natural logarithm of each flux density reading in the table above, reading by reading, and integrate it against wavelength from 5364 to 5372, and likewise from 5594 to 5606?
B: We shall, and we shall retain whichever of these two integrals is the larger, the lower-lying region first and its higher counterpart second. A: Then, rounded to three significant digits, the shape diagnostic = 28.4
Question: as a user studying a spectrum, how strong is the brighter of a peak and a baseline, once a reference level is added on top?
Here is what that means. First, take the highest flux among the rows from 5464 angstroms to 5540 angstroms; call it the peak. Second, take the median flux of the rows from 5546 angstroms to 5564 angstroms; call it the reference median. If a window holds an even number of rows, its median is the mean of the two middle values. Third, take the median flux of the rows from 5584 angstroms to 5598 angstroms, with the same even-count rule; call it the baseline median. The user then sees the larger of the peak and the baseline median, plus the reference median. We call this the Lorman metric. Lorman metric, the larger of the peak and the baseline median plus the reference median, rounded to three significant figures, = 26.8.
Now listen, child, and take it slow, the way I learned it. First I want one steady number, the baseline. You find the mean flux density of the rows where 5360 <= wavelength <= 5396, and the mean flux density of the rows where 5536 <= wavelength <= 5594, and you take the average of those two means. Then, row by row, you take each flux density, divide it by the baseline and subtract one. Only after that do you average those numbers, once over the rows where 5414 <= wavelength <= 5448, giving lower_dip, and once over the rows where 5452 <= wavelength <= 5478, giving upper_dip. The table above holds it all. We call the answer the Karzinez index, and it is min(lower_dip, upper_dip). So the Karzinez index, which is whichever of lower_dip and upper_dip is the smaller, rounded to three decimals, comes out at -0.018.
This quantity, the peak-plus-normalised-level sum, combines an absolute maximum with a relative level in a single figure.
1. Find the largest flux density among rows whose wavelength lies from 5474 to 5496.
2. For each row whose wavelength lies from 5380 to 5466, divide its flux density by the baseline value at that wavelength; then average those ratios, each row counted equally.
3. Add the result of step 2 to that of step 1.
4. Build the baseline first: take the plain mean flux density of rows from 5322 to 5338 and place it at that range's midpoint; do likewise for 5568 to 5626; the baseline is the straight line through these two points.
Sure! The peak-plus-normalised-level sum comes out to 12.99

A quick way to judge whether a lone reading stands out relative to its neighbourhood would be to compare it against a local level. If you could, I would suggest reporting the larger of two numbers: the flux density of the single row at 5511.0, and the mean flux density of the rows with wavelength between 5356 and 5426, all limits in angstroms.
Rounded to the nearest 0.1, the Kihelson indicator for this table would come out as 11.4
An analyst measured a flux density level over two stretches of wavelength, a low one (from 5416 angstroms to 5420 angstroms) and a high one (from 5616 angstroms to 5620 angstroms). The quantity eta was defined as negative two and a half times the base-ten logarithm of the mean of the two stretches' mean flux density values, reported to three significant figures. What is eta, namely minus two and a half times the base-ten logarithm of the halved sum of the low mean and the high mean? -2.68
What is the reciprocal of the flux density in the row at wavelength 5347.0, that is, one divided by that 0.0878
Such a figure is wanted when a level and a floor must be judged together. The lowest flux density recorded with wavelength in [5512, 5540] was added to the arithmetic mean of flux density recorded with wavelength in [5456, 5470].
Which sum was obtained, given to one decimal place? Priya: 22.3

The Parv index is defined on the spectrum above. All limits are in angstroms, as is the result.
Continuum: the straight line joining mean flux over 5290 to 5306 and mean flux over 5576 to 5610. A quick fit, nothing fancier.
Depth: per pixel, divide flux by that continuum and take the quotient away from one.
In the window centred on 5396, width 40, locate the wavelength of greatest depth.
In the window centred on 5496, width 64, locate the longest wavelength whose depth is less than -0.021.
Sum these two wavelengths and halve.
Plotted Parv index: 5459 angstroms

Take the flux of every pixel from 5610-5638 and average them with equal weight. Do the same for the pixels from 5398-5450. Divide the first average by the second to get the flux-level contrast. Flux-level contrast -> 0.98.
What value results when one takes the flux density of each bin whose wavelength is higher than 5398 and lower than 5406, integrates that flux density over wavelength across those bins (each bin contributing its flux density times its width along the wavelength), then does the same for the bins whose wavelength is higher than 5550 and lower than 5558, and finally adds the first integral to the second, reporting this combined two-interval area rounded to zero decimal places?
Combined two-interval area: 183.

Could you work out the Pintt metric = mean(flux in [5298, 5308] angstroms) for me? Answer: 11.3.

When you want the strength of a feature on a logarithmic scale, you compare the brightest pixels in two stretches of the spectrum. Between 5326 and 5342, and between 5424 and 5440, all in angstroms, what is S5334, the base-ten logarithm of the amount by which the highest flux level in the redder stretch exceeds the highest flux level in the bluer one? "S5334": -1.2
